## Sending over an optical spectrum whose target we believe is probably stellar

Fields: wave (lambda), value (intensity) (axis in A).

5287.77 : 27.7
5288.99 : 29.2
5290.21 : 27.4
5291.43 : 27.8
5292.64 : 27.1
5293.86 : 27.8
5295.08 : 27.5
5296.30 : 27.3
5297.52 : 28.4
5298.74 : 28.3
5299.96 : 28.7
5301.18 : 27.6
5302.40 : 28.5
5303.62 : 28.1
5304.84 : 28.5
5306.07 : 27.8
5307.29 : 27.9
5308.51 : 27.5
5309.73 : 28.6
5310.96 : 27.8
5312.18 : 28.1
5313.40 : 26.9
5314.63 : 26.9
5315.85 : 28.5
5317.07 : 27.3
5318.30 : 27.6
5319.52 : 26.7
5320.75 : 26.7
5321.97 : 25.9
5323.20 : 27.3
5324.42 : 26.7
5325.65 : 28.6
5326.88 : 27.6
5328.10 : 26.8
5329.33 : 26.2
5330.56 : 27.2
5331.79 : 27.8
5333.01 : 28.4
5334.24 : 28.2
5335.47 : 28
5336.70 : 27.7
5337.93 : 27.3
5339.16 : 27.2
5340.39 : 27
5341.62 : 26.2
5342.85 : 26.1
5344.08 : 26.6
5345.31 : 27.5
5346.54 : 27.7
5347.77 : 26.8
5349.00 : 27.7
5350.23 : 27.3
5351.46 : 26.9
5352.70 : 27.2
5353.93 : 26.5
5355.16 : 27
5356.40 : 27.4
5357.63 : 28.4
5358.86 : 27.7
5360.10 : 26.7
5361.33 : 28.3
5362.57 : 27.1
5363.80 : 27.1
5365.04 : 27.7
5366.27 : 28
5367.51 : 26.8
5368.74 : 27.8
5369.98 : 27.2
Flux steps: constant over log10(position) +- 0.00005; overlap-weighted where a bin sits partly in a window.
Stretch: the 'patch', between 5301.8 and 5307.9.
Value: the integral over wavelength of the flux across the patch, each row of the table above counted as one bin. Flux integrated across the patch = 172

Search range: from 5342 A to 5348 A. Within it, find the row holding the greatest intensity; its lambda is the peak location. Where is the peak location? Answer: 5346.54 A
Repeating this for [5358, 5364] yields 5361.33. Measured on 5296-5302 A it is 5299.96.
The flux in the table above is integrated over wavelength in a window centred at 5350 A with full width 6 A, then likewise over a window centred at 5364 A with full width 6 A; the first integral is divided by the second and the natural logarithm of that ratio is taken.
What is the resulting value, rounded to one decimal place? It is 0.0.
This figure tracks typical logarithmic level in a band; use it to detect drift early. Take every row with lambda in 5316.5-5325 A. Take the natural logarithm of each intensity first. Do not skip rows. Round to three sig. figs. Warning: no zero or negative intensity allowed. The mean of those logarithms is 3.29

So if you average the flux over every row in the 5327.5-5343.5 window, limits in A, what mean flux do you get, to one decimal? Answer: 27.2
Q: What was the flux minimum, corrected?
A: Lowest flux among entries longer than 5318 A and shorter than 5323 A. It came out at 25.9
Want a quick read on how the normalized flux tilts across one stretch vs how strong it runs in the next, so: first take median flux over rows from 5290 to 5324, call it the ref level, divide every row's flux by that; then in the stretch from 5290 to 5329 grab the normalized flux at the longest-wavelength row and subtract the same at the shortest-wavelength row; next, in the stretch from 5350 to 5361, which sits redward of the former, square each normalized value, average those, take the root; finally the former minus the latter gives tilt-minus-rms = -1.01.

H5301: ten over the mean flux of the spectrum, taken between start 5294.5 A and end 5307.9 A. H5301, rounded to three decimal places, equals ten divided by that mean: 0.356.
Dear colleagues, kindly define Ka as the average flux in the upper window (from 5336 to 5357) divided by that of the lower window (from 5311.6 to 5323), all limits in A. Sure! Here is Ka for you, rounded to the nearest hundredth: 1.00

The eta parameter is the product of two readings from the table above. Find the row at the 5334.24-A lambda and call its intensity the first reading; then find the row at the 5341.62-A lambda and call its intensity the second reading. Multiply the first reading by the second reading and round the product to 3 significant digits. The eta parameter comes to 739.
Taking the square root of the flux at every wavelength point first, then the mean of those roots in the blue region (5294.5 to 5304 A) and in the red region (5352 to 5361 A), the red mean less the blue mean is -0.074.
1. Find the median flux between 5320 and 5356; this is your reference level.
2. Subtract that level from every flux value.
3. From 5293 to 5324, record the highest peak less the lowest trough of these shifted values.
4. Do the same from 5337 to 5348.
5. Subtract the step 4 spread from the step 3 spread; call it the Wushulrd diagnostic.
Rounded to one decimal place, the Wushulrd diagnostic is 1.2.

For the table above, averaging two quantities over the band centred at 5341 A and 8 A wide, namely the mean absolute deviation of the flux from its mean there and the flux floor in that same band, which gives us 13.3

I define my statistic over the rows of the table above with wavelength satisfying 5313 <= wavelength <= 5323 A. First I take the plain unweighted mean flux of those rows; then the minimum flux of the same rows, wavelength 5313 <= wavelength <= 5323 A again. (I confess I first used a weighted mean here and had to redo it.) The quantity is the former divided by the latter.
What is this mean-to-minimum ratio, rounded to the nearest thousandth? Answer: 1.045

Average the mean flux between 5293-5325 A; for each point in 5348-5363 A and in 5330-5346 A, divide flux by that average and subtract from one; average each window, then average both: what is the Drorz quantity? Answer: 0.011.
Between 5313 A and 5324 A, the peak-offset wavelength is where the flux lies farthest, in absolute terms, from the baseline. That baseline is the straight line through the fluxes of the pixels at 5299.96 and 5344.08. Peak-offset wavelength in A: 5321.97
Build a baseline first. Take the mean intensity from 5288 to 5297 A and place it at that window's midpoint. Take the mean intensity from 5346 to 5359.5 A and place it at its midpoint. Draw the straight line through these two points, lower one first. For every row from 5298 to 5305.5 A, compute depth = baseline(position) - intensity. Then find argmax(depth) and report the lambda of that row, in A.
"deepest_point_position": 5301.18 A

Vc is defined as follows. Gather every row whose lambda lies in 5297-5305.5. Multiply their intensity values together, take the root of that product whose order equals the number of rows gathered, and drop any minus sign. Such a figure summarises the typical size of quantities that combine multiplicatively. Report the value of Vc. 28.3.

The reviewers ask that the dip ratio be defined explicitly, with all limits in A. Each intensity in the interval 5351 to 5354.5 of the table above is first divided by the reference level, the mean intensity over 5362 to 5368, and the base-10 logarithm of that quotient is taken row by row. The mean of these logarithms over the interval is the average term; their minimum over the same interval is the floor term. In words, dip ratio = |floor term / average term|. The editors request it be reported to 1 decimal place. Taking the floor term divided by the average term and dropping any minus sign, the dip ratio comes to 1.8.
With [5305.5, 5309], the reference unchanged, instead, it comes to 0.4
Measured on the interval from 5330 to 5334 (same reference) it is 0.3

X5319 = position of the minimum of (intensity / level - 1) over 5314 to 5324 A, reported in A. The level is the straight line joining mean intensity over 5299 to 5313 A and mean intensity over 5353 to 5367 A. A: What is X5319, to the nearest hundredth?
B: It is 5321.97 A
